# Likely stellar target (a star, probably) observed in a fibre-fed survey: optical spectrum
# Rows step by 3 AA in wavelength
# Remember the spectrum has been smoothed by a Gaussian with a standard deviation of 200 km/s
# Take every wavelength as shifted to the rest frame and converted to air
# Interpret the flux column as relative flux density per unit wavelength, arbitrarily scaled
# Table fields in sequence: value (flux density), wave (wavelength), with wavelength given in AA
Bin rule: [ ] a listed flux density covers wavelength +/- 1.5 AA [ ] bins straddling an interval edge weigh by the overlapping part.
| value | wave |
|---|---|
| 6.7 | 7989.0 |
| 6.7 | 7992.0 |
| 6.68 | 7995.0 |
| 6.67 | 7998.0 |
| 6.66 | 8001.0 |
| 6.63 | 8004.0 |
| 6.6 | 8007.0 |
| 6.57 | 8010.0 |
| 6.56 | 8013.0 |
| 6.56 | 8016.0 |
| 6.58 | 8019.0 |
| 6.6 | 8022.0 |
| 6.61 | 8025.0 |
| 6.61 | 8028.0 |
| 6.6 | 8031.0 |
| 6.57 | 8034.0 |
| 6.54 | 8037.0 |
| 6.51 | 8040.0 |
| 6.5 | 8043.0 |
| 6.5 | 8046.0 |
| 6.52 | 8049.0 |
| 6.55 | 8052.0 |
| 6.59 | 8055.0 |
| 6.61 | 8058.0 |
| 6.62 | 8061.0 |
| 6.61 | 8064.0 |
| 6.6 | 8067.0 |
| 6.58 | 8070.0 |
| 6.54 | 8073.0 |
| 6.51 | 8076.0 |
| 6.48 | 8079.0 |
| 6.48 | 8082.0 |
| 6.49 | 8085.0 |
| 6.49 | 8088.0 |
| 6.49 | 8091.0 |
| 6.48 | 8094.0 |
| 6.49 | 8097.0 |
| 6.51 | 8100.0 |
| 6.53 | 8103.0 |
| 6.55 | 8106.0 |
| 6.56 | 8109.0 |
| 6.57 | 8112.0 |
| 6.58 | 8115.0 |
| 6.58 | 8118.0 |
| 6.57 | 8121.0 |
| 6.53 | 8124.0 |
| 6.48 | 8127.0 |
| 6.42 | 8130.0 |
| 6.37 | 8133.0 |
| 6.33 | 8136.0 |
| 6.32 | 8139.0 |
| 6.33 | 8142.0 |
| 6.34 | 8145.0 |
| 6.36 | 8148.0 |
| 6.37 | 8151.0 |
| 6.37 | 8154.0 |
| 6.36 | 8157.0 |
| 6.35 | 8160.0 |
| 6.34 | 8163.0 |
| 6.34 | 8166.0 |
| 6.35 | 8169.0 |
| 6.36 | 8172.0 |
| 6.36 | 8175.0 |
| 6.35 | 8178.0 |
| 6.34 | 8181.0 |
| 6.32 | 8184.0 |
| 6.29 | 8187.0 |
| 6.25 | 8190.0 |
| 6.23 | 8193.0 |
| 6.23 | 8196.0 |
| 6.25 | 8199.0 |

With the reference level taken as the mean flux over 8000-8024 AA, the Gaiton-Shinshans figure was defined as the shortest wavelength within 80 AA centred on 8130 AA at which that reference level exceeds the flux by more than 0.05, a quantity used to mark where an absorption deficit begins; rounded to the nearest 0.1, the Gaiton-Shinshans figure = 8091.0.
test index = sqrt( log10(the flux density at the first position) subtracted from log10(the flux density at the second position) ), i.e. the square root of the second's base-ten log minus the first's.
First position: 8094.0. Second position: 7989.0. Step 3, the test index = 0.120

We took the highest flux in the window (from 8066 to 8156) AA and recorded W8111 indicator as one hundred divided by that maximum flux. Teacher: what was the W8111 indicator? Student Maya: 15.2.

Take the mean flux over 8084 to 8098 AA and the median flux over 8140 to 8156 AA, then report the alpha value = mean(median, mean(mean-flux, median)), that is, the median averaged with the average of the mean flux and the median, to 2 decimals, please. 6.39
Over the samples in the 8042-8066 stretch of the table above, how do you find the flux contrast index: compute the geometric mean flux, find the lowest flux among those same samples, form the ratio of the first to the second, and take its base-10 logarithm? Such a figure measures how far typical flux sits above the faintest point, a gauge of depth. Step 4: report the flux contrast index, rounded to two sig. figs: 0.0041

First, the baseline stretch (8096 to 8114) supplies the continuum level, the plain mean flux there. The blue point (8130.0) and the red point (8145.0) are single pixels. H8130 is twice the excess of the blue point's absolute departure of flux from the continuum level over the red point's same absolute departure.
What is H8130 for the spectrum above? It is -0.16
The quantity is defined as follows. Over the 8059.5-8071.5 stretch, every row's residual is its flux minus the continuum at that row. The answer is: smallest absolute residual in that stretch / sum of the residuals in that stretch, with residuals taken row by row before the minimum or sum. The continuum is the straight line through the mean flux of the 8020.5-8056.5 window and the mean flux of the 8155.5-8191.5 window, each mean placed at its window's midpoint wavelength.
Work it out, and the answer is 0.21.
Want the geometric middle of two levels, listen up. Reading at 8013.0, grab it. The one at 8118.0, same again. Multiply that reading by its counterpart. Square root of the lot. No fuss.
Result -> 6.57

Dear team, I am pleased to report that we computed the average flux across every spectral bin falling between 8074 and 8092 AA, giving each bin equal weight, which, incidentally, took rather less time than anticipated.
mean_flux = 6.49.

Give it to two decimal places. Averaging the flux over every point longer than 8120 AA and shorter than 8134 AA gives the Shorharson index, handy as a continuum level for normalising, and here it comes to 6.47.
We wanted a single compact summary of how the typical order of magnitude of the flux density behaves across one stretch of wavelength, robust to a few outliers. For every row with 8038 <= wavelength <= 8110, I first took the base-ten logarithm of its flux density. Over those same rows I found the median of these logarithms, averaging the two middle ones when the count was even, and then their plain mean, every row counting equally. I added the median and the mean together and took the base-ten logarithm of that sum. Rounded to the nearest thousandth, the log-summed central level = 0.212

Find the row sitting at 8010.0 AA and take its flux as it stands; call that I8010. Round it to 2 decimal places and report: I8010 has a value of 6.57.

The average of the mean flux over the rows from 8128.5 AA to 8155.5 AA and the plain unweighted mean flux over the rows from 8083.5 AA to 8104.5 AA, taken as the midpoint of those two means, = 6.43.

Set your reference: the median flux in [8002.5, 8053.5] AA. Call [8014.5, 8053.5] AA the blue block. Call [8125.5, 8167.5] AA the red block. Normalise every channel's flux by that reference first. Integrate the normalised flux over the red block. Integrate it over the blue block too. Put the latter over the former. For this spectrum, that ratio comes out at 0.96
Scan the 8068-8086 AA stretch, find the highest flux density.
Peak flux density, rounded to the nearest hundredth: 6.58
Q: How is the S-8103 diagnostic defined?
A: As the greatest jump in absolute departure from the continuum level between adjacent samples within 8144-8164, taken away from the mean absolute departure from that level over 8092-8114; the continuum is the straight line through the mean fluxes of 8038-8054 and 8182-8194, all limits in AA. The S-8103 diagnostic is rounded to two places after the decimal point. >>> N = 0.09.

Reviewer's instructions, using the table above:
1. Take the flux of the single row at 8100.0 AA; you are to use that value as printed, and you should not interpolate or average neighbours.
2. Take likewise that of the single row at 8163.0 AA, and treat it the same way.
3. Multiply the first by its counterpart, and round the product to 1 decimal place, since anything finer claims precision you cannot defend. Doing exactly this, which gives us 41.3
